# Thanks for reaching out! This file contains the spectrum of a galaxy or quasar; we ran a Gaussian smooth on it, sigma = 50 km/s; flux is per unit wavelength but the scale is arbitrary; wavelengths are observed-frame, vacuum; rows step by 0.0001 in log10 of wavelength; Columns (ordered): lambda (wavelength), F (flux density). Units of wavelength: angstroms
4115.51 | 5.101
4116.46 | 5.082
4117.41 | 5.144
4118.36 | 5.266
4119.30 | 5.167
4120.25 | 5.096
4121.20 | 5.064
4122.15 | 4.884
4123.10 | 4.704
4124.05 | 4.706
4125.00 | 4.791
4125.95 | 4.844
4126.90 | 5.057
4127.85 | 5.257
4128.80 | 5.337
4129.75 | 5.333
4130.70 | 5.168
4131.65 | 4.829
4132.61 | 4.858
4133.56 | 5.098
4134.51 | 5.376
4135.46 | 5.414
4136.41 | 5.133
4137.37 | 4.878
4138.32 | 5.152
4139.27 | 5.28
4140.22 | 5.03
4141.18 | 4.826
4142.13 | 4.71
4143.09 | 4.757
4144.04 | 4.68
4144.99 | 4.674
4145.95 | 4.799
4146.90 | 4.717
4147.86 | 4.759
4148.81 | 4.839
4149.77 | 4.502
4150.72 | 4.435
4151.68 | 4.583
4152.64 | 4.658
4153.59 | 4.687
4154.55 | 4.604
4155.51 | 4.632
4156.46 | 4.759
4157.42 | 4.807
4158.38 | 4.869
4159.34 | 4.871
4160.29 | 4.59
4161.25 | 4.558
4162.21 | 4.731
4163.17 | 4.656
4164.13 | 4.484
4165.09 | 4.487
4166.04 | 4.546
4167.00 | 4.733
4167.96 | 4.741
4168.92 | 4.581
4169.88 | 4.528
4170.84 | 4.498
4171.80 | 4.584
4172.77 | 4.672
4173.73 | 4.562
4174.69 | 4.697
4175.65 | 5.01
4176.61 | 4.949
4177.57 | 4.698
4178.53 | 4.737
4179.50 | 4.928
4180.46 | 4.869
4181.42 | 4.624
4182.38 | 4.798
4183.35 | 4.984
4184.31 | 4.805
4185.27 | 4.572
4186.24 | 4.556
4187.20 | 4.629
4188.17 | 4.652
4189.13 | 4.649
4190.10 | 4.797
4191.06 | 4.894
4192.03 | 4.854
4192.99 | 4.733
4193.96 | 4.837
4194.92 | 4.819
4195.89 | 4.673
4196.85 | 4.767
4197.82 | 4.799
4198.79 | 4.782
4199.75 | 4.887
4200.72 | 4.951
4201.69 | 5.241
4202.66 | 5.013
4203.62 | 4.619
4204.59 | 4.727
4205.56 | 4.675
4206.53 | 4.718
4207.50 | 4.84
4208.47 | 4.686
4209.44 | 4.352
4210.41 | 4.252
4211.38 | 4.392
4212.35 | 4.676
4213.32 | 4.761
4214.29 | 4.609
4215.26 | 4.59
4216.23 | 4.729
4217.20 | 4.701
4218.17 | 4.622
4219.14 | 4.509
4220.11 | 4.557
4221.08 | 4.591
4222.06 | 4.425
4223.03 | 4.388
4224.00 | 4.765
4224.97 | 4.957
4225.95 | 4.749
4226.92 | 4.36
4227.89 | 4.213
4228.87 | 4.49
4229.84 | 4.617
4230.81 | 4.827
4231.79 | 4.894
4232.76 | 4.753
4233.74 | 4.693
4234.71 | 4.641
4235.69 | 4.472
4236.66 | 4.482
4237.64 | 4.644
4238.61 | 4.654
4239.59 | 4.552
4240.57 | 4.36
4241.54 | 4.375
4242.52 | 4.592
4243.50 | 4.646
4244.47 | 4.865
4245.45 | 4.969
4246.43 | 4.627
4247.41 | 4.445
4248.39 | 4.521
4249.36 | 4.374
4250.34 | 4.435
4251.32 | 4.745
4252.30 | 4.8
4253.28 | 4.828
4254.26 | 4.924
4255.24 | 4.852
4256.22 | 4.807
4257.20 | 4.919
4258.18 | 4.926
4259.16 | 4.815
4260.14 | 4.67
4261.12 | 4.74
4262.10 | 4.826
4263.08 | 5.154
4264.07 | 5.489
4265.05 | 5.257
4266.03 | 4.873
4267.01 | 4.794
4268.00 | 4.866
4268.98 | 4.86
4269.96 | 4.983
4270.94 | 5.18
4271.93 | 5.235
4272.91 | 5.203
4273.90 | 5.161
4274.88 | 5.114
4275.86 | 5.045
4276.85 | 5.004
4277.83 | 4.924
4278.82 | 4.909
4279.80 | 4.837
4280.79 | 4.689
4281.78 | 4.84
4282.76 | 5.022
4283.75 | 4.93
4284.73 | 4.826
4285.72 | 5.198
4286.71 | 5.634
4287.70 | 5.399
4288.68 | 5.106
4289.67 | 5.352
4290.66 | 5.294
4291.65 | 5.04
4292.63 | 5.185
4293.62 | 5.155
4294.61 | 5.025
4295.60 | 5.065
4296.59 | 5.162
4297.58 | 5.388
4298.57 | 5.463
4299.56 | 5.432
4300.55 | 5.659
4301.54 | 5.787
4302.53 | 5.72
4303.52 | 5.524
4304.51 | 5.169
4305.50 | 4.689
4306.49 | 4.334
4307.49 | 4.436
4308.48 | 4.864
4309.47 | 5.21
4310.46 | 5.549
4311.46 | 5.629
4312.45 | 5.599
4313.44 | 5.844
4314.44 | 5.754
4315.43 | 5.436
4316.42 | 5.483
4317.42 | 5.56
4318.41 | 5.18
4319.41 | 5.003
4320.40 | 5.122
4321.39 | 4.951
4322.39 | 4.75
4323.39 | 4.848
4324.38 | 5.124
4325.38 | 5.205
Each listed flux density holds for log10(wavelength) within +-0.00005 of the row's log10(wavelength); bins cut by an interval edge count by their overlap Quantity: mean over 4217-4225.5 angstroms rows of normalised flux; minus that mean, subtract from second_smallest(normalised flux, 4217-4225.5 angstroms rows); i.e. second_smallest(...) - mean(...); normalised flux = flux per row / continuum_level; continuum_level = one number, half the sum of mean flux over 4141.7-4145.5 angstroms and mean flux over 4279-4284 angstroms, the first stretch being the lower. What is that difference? -0.039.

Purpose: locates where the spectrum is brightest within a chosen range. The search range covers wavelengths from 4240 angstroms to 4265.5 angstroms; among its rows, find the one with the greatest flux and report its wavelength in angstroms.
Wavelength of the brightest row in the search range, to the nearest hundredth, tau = 4264.07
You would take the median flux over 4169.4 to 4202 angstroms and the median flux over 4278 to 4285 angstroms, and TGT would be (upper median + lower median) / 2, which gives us 4.807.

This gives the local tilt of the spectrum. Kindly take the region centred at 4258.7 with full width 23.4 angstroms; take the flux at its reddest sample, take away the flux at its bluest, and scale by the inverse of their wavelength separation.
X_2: 0.024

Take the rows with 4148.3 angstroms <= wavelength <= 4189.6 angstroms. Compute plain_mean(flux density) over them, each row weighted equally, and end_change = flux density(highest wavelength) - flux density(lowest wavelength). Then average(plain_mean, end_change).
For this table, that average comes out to 2.25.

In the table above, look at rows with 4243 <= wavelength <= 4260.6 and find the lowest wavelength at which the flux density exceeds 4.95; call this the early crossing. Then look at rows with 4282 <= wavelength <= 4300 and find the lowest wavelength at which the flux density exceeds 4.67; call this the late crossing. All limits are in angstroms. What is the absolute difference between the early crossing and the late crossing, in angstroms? 37.3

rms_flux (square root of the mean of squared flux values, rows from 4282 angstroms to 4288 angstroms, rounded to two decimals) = 5.18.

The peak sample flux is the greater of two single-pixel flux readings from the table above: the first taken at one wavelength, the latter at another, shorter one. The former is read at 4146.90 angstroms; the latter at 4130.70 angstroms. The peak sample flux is 5.2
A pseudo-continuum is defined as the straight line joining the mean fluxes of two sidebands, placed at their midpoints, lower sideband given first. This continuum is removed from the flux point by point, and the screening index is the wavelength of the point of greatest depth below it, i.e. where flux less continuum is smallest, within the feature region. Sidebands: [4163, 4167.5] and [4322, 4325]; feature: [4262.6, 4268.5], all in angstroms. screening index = 4267.01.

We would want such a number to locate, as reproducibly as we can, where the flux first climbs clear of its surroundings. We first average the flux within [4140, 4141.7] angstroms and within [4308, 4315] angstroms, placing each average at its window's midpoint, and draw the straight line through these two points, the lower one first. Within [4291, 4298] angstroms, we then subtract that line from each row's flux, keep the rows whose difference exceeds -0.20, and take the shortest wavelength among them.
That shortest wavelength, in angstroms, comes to 4297.58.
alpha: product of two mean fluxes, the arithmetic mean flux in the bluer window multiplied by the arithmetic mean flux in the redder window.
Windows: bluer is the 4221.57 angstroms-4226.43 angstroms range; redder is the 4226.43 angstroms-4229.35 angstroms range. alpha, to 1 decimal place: 20.3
